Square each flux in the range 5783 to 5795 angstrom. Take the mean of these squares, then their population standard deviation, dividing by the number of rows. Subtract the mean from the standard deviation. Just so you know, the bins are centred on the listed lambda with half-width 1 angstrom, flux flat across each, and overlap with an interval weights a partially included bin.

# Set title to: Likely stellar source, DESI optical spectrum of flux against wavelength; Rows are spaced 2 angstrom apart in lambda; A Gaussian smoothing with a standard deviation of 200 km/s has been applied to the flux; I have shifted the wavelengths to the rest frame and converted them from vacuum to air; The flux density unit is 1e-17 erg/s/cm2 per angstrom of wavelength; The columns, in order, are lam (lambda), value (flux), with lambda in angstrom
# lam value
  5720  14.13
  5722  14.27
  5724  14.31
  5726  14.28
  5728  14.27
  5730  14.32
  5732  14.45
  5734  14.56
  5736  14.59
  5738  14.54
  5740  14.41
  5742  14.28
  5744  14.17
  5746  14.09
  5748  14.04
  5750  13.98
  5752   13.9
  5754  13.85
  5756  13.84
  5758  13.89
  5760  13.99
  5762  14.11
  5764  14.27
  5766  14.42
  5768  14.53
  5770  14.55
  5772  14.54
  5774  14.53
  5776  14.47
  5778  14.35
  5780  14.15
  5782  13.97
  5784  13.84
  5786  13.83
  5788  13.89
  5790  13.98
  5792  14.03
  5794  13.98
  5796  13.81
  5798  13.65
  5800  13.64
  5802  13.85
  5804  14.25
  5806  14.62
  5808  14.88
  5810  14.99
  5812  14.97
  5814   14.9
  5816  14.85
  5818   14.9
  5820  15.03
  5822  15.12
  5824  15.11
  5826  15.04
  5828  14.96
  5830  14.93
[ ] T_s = -192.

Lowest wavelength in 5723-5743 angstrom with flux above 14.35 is 5732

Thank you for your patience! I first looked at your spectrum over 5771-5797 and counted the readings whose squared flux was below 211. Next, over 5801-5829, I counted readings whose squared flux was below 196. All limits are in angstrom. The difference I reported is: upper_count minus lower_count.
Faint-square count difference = -10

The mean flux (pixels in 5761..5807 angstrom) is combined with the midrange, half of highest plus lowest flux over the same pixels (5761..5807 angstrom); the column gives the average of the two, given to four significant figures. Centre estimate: 14.14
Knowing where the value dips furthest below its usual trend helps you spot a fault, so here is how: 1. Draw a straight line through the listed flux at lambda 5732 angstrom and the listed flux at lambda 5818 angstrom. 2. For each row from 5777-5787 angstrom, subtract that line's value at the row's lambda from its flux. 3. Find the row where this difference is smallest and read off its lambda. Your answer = 5786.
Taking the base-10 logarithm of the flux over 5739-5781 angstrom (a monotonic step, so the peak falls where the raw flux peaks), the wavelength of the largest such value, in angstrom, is 5770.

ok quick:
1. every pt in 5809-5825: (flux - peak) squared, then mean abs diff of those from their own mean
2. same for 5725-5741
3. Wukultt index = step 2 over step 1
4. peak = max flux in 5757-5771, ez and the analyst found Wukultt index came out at 0.4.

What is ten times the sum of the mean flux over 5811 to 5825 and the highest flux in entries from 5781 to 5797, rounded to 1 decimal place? 290.1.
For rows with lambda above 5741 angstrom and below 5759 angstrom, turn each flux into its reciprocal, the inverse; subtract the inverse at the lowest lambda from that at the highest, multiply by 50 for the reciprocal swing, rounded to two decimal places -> 0.10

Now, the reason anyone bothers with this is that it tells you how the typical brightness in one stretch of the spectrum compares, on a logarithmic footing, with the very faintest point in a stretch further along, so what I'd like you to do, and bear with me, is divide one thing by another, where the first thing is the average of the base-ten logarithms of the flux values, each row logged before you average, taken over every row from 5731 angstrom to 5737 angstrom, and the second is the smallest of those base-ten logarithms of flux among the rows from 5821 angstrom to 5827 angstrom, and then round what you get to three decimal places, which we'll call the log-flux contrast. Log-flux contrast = 0.987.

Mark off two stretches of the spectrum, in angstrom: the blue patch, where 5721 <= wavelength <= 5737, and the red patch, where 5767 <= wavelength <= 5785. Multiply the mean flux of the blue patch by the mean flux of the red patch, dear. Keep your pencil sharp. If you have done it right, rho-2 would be 206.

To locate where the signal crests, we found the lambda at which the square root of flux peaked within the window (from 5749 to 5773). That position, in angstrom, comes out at 5770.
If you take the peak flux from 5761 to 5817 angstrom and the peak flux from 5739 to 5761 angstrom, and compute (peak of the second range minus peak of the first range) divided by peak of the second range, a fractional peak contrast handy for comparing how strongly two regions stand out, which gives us -0.040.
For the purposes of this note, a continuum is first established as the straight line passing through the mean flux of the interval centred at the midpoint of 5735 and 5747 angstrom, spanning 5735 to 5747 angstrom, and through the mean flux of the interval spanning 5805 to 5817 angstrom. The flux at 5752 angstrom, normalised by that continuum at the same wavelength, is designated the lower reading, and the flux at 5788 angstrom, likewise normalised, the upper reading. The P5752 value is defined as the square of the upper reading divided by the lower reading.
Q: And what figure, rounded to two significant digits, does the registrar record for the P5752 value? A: 0.93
